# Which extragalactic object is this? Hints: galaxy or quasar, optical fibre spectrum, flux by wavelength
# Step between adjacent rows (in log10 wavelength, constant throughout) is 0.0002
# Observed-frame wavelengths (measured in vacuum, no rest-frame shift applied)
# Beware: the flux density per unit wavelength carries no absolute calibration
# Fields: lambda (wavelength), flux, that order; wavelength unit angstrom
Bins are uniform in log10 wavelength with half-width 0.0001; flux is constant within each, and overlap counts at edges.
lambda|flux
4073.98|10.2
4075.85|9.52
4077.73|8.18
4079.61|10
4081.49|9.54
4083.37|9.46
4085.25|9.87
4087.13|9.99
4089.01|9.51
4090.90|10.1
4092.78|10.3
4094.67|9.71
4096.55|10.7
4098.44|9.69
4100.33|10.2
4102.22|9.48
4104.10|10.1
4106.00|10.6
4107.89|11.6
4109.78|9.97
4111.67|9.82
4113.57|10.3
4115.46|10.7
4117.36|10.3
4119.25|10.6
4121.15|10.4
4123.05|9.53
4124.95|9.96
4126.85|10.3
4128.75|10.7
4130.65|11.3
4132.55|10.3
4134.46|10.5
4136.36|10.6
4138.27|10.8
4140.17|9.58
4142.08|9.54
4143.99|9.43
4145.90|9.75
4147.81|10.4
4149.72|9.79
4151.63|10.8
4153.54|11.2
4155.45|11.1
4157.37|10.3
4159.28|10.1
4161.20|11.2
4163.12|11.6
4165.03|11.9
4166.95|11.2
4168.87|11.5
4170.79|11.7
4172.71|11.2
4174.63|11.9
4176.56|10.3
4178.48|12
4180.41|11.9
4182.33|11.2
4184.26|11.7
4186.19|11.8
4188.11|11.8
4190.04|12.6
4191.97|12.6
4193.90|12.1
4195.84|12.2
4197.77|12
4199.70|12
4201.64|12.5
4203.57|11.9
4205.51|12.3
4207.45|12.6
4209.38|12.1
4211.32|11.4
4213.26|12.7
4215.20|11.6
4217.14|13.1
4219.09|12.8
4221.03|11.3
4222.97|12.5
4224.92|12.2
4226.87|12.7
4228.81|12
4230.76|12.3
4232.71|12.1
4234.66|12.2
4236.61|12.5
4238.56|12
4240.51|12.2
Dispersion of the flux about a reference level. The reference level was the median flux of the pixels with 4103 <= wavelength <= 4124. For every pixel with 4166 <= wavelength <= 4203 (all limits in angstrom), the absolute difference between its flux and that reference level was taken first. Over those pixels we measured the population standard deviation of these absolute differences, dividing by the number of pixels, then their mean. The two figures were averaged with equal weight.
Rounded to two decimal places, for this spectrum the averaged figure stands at 1.02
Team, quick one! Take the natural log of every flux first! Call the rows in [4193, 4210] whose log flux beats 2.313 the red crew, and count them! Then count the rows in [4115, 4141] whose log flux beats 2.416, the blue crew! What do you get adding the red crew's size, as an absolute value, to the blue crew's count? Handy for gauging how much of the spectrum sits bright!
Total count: 10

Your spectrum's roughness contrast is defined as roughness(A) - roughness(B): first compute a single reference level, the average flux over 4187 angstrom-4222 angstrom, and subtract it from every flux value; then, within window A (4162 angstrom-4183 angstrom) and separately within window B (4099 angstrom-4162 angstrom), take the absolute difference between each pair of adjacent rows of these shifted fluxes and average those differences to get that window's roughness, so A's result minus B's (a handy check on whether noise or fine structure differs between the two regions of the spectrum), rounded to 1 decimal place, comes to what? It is 0.1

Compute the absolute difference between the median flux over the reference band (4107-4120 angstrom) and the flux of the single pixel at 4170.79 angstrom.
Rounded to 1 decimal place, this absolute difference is 1.4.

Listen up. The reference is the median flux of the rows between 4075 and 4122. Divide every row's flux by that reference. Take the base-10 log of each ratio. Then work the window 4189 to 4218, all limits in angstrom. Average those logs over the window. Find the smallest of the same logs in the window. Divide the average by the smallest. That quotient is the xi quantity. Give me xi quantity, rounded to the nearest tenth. 1.5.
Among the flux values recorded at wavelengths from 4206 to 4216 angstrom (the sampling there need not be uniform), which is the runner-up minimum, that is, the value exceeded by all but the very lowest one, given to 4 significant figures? 11.60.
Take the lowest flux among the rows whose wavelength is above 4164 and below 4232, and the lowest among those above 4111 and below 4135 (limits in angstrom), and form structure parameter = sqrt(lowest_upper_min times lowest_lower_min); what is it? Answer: 9.9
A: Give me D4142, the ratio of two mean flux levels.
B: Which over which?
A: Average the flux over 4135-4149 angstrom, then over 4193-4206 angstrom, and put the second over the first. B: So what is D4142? 1.21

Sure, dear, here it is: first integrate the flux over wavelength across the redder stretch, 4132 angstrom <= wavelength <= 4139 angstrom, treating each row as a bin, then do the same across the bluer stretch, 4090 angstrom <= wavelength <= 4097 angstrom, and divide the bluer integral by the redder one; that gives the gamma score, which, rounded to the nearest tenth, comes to 1.0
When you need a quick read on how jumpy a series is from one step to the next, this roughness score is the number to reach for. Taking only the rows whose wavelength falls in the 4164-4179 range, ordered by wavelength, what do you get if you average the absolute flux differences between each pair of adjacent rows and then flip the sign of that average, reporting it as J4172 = -0.81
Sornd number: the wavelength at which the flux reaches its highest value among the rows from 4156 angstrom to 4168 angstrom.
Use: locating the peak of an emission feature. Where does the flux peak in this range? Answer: 4165.03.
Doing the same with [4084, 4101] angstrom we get 4096.55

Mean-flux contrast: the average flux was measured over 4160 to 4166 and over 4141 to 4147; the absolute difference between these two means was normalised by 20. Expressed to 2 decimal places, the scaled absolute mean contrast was 0.10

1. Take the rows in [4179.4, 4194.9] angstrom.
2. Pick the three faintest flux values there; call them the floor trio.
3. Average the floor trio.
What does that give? 11.6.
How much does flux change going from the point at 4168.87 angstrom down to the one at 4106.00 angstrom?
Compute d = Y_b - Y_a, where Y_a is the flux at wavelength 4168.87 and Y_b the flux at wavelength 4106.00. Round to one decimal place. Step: -0.9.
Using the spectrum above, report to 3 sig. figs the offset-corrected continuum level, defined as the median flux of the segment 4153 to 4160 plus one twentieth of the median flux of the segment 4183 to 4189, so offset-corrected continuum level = 11.3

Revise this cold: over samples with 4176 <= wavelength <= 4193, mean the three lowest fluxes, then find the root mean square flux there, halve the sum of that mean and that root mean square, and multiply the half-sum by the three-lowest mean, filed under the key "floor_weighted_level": 126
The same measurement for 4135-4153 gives 93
